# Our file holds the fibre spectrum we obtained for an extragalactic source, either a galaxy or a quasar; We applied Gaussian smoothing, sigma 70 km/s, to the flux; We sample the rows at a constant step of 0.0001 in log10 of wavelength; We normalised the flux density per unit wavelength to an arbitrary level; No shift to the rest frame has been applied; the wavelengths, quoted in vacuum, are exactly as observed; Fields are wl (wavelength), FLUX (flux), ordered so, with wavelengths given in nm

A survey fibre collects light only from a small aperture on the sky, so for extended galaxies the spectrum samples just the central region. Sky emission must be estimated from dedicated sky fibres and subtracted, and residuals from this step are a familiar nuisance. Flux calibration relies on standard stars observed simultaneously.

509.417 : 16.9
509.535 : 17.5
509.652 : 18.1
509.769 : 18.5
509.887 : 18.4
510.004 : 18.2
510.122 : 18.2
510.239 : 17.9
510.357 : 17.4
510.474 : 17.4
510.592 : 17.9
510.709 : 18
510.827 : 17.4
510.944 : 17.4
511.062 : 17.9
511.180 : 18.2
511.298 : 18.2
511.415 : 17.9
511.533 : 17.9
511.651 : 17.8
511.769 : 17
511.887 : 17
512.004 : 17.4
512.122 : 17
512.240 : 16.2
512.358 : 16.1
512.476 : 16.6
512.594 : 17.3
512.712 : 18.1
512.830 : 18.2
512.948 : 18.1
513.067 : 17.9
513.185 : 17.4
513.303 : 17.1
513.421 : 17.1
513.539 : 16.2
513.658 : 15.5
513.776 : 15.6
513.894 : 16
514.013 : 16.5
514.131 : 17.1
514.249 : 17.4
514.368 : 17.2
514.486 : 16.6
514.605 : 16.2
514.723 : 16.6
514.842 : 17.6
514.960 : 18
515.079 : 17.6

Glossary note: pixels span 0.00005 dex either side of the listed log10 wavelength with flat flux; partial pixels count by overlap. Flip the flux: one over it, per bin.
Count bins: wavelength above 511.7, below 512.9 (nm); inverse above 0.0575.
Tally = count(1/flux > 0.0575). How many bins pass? 7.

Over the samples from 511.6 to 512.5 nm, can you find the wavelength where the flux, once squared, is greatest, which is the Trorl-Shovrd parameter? 511.651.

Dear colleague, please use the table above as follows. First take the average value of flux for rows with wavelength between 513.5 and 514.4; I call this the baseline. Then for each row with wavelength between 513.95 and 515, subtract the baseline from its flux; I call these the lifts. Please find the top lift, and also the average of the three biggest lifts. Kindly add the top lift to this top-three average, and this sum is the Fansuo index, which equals 2.8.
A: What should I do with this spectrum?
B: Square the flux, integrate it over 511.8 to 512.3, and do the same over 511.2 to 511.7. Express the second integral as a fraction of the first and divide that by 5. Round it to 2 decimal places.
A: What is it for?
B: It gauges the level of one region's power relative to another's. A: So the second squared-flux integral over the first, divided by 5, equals 0.23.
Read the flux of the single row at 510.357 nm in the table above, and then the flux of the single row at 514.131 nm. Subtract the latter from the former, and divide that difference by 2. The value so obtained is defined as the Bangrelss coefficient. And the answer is 0.15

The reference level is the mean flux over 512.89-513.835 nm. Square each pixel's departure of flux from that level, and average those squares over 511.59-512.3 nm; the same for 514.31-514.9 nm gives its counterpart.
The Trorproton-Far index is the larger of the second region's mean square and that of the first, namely 0.28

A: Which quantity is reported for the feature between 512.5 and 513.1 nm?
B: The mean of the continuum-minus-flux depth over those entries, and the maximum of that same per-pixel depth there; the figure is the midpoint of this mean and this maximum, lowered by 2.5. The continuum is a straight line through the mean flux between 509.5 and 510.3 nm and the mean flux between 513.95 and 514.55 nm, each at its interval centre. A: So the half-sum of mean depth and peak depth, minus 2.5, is -2.7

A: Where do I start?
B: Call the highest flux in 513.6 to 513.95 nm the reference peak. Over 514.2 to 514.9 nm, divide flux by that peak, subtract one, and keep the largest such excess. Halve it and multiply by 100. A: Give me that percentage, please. 5.0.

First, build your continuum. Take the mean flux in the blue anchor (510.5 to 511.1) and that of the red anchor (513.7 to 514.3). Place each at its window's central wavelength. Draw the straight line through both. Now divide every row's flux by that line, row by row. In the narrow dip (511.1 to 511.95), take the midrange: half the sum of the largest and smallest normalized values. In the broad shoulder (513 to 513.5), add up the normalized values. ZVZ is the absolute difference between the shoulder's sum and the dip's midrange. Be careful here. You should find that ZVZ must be 3.1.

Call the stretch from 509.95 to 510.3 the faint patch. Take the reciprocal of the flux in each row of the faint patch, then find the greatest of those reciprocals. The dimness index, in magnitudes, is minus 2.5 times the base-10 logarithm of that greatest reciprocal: 3.13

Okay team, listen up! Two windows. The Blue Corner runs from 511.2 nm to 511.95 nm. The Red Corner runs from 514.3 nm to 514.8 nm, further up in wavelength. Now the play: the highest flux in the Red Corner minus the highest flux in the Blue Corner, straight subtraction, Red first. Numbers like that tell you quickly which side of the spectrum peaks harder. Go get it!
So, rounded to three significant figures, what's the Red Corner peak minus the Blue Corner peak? -1.00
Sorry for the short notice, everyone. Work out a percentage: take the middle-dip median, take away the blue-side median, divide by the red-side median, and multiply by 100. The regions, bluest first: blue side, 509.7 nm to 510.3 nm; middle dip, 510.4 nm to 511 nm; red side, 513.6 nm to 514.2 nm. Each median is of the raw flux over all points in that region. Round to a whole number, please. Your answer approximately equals -5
